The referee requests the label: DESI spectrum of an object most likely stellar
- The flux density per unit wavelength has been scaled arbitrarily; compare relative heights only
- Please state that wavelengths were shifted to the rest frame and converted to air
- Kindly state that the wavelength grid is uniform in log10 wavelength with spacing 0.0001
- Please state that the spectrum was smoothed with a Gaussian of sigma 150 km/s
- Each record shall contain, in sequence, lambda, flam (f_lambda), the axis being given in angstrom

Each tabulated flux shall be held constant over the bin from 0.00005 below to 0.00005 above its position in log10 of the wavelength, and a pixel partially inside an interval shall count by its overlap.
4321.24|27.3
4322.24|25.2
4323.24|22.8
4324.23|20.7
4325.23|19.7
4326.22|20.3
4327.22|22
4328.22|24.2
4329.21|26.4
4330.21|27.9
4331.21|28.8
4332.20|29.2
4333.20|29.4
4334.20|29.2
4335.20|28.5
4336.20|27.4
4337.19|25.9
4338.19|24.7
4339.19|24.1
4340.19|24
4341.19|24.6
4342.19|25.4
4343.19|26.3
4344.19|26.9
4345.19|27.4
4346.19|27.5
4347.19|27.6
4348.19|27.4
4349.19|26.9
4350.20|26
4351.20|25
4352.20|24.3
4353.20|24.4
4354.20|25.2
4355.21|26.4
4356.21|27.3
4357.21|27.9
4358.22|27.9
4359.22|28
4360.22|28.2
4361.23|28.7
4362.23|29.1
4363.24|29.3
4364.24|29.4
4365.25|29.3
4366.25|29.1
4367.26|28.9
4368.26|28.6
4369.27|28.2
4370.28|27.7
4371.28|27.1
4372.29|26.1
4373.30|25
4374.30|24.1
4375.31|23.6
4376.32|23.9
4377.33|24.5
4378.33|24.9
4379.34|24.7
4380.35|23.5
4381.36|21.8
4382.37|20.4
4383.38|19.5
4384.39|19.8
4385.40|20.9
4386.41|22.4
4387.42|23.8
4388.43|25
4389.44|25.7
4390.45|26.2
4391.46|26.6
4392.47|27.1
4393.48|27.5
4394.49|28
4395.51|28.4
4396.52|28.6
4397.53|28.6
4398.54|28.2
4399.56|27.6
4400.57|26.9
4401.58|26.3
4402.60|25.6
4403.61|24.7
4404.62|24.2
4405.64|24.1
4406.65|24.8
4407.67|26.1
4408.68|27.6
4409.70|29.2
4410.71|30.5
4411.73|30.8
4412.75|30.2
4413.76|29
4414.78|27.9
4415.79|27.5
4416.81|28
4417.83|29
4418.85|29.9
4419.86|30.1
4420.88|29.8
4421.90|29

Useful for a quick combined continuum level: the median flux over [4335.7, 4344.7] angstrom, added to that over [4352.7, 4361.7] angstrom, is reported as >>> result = 53.3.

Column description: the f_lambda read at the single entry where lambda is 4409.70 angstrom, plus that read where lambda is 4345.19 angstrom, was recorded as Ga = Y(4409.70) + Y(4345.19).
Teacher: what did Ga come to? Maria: 56.6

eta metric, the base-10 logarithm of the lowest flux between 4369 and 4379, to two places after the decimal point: 1.37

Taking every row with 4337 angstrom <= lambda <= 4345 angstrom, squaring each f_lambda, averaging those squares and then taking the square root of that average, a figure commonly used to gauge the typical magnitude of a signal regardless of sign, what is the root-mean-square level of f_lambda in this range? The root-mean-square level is 25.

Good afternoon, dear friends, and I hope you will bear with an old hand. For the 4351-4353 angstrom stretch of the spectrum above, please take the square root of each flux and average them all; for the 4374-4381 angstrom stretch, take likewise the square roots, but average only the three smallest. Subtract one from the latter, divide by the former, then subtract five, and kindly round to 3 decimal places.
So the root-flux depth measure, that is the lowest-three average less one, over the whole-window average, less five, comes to -4.222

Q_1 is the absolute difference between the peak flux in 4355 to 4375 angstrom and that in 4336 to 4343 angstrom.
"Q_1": 2.0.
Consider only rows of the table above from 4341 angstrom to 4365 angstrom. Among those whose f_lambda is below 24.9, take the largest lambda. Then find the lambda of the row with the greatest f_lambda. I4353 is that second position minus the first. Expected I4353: 11.0 angstrom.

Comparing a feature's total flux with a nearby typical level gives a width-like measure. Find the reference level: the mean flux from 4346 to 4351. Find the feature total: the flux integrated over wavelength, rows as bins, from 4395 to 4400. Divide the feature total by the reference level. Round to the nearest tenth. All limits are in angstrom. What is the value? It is 5.3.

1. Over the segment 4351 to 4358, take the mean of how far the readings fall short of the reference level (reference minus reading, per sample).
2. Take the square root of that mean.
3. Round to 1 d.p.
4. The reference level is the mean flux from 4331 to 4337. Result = 1.7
